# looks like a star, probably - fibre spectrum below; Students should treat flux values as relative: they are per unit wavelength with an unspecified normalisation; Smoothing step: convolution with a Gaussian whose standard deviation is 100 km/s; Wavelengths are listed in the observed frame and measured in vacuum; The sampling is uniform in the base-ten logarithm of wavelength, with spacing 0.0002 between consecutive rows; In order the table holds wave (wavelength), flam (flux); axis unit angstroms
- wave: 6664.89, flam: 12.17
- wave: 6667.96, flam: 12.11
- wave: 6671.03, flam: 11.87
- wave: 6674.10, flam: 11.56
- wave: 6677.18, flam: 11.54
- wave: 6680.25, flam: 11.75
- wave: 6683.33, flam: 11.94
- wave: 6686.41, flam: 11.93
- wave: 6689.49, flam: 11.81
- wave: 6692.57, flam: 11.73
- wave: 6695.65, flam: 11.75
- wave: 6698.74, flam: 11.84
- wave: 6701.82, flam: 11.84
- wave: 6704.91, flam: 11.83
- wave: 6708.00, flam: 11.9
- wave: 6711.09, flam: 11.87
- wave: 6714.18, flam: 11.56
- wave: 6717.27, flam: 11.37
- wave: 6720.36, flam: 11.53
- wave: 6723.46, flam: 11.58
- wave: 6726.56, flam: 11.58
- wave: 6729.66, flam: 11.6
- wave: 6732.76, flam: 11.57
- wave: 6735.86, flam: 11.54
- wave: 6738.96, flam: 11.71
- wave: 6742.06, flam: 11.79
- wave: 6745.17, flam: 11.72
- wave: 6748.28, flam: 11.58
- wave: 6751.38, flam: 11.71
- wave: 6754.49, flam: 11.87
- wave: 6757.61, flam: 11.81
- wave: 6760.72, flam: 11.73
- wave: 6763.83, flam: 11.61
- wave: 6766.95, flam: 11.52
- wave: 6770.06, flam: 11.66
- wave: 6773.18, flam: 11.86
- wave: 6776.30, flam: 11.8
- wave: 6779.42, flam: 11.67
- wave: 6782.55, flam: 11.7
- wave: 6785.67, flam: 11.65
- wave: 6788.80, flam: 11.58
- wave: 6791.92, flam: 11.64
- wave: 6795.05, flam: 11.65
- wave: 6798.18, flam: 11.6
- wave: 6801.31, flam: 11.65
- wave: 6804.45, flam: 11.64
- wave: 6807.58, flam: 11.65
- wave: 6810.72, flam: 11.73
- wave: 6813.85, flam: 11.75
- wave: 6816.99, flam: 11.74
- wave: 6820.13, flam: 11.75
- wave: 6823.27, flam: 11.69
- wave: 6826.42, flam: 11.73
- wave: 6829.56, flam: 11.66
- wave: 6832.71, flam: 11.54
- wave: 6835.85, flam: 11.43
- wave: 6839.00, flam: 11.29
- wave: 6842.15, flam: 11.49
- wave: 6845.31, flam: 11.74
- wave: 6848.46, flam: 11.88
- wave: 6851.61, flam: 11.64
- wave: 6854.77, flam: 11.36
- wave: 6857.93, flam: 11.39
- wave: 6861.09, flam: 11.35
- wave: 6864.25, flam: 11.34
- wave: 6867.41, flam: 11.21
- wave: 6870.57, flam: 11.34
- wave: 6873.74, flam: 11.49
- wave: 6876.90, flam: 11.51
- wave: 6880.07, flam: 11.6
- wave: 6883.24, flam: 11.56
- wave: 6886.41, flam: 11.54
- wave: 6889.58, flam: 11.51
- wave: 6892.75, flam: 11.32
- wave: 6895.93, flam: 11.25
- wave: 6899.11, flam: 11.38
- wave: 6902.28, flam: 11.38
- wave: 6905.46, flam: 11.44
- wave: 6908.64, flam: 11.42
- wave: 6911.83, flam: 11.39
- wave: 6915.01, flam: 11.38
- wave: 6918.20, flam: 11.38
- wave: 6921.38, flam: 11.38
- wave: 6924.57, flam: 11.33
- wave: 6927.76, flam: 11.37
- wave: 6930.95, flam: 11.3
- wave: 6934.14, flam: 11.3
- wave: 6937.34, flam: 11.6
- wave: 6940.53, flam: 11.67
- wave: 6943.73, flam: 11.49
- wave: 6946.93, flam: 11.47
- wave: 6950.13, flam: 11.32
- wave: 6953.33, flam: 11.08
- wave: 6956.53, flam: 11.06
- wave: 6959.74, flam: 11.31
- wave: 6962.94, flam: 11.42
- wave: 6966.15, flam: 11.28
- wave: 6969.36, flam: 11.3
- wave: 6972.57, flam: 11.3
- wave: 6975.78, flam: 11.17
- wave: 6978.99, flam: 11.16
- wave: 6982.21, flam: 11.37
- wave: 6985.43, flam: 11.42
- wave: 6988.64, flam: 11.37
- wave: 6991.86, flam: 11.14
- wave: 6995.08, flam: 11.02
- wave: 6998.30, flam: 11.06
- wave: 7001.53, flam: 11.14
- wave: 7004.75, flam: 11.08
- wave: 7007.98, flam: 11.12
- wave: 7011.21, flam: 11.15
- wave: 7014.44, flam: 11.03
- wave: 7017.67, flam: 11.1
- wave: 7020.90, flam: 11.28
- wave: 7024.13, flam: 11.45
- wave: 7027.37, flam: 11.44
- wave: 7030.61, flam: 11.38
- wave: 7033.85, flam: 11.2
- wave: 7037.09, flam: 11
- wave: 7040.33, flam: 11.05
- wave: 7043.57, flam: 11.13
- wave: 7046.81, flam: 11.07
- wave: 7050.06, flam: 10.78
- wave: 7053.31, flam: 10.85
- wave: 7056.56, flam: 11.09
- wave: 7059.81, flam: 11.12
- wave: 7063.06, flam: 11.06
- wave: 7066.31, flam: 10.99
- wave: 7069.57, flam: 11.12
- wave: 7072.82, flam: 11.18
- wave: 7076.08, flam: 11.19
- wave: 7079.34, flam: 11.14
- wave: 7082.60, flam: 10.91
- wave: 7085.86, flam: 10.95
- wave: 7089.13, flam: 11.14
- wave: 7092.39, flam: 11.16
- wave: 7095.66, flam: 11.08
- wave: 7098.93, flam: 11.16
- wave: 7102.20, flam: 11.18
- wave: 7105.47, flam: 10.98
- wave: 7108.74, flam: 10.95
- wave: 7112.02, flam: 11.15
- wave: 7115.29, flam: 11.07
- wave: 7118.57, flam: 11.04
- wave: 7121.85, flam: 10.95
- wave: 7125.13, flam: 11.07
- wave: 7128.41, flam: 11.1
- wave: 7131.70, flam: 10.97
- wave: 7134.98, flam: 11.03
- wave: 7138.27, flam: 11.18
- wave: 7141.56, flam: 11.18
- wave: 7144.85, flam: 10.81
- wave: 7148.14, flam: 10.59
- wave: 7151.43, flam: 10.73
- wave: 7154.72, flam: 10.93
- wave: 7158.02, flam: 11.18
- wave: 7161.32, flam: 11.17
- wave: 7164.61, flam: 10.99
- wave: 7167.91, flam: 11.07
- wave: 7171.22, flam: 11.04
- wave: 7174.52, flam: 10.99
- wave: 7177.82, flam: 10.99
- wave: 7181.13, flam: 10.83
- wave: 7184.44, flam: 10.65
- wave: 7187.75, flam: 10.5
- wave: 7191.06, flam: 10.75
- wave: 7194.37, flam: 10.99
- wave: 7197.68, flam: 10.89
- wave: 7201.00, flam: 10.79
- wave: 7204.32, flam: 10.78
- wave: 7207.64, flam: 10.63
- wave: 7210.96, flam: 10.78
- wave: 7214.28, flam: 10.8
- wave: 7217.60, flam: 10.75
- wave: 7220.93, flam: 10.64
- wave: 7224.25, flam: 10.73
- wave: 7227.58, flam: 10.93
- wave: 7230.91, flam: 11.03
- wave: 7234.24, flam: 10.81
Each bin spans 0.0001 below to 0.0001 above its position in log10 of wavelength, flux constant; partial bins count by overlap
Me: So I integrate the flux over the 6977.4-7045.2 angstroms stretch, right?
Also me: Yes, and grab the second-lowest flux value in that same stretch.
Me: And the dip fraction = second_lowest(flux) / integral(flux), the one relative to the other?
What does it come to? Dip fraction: 0.0145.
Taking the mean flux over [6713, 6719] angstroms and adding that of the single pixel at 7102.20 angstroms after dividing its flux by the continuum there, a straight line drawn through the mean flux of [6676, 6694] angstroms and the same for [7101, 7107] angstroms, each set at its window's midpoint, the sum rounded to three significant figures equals 12.5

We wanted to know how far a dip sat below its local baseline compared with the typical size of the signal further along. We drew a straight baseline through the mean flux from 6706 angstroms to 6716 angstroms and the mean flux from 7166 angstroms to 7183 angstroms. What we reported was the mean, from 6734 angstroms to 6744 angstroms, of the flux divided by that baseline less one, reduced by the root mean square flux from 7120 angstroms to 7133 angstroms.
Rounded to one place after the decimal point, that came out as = -11.0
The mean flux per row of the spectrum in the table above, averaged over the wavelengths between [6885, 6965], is 11.4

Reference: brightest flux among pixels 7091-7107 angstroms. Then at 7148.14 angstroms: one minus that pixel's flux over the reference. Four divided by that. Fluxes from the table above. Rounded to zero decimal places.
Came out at 76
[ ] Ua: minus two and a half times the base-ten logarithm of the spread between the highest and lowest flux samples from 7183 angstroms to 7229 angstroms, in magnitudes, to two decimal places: 0.77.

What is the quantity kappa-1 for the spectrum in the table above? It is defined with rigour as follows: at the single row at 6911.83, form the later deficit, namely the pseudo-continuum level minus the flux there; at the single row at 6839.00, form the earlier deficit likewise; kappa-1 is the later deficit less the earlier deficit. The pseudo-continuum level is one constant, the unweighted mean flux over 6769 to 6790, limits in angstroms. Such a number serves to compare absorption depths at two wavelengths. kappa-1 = -0.1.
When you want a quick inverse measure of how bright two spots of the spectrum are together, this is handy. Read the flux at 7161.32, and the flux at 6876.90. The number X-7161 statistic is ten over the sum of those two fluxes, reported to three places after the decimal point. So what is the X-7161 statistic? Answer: 0.441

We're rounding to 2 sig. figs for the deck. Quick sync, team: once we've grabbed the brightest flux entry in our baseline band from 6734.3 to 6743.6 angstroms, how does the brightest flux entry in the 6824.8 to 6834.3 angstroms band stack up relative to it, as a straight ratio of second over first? 0.99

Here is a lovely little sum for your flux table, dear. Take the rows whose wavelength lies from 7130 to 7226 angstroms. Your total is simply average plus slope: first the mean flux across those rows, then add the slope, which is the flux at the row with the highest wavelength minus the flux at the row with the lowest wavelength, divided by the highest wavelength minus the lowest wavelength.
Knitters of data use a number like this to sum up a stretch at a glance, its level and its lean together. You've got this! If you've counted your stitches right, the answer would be 10.9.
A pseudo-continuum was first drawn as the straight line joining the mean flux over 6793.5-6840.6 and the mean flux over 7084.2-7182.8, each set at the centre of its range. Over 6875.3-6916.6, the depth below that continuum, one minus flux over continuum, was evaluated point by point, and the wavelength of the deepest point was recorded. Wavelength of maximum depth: 6895.93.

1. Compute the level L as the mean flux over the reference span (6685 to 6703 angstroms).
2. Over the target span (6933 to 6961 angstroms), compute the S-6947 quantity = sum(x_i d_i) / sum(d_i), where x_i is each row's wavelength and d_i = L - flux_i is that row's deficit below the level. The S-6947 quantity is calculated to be 6949.2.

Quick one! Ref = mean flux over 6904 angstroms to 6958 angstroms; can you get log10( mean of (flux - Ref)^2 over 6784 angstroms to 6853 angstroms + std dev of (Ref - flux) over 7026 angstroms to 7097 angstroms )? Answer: -0.63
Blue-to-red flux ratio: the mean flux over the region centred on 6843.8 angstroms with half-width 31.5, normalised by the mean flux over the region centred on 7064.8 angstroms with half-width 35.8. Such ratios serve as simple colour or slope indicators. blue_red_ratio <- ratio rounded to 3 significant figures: 1.04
